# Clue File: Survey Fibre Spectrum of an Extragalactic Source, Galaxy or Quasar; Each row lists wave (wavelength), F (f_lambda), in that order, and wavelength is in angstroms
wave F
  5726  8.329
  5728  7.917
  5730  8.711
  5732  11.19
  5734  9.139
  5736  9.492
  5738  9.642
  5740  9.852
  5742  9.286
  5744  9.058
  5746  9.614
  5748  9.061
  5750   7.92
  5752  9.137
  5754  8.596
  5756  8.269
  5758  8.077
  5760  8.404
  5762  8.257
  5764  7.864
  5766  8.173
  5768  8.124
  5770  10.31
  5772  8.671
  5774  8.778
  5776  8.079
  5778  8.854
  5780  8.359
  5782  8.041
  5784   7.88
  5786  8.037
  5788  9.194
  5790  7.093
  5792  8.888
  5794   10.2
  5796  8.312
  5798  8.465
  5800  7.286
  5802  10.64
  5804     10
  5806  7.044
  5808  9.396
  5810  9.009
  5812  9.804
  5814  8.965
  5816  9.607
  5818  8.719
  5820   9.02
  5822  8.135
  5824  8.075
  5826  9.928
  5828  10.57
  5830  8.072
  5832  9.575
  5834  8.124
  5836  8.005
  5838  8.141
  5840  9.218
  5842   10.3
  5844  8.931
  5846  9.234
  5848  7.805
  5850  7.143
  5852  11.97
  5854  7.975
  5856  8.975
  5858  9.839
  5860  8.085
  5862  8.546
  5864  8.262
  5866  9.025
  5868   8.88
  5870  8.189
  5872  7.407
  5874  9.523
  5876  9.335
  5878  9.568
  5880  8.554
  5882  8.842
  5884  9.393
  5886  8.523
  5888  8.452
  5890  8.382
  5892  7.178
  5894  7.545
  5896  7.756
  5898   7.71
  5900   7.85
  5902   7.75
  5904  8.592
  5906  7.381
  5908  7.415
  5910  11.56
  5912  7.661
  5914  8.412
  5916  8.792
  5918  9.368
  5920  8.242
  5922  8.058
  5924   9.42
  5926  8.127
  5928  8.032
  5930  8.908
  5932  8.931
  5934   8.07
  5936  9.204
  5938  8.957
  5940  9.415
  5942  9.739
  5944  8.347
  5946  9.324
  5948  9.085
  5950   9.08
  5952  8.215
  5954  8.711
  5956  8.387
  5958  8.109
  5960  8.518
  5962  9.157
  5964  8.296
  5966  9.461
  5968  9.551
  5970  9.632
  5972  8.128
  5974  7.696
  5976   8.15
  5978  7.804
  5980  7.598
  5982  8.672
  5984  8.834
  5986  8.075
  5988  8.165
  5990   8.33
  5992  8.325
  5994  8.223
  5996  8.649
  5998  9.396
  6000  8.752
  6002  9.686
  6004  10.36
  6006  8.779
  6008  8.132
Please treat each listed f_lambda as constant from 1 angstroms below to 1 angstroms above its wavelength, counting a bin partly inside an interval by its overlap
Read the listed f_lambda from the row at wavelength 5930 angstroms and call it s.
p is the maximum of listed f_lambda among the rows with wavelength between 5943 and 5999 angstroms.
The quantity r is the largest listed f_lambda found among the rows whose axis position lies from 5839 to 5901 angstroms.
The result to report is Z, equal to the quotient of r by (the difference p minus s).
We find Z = 17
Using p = 9.632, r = 11.97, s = 8.908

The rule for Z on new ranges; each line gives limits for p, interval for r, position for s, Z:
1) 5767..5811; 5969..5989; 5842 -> 28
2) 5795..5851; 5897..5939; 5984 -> 6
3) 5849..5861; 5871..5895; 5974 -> 2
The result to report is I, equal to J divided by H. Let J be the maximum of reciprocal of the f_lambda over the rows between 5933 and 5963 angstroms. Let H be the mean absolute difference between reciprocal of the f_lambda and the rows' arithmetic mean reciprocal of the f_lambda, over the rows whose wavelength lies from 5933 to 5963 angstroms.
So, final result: 21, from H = 0.0059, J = 0.1239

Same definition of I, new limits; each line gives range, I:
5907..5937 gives 15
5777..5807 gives 12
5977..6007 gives 19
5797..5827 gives 13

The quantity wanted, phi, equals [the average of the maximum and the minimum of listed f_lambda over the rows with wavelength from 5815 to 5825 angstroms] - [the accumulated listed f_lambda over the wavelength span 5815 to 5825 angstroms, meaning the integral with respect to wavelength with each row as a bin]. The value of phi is -78.3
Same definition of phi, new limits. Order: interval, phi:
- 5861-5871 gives -77.2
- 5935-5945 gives -82.3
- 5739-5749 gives -84.3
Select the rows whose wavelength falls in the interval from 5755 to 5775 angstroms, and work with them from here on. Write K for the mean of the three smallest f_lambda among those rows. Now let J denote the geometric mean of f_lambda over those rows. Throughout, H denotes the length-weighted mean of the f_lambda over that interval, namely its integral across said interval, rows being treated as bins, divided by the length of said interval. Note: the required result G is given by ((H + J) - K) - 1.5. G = 7.44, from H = 8.49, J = 8.47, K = 8.0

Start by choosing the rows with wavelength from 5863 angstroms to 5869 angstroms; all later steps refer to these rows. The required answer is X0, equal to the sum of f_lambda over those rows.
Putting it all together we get 26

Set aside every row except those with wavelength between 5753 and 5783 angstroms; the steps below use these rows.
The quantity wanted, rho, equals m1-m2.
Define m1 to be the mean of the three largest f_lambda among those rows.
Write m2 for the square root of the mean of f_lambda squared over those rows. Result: 0.8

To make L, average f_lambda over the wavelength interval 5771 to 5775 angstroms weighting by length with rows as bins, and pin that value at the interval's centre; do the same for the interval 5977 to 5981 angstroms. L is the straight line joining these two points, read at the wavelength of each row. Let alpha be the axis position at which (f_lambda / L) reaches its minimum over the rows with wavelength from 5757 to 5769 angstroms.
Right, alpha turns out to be 5764 angstroms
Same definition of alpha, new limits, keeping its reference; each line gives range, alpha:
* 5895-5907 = 5906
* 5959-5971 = 5964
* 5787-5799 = 5790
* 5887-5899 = 5892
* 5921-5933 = 5922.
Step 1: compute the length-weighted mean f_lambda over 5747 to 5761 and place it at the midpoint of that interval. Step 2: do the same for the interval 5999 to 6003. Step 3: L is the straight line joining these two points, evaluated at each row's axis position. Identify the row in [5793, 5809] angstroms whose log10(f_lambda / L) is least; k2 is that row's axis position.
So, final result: 5806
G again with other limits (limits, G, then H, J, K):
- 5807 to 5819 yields 8.09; 9.25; 9.24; 8.9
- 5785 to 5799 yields 7.84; 8.60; 8.55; 7.8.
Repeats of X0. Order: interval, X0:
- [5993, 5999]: 26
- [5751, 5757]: 26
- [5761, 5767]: 24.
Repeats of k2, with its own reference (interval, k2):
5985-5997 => 5986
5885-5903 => 5892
